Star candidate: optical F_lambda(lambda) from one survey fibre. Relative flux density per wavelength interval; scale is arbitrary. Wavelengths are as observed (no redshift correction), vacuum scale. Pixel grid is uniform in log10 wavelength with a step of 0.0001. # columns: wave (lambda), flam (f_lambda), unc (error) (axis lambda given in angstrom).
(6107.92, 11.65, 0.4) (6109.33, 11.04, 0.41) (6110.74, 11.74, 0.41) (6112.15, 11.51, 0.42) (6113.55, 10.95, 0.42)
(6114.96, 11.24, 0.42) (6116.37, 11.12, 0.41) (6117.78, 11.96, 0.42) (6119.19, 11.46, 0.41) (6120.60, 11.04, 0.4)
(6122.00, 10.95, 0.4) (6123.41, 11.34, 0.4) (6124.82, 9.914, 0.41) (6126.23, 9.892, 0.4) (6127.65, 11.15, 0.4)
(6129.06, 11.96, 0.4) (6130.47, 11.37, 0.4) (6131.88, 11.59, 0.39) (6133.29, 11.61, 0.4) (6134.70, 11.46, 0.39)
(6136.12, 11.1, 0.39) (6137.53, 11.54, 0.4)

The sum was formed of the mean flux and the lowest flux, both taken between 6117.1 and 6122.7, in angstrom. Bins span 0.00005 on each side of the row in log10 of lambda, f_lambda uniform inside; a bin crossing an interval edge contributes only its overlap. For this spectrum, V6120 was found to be 22.3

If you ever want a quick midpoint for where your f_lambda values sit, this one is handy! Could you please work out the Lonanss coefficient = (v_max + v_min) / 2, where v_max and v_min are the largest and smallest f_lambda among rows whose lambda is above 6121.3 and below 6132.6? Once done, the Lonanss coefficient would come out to 10.9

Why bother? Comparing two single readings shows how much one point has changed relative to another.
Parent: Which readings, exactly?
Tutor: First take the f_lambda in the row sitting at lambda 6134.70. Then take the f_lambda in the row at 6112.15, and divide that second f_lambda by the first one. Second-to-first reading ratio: 1.00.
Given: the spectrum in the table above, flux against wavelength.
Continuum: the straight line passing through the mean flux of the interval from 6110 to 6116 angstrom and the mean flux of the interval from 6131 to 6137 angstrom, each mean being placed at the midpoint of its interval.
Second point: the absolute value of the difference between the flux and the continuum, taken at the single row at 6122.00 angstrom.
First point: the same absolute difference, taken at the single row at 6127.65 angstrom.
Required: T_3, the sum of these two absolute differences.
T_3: 0.7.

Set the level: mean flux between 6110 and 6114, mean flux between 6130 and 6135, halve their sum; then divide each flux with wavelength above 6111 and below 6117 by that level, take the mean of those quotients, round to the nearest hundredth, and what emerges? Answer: 0.98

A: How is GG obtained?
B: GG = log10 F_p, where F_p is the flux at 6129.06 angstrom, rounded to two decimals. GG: 1.08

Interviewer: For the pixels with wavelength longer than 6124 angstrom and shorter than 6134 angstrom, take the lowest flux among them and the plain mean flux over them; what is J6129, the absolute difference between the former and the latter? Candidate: 1.2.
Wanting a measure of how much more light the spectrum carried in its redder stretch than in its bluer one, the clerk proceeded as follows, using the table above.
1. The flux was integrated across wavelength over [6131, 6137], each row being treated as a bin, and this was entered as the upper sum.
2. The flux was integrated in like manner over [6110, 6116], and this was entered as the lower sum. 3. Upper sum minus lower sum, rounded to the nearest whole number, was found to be 1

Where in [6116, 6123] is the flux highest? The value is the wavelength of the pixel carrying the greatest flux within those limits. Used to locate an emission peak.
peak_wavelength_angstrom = 6117.78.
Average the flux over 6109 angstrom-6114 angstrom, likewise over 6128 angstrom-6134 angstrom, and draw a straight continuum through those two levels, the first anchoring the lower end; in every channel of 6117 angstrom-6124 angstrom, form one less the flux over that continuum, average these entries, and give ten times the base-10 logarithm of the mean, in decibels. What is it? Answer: -20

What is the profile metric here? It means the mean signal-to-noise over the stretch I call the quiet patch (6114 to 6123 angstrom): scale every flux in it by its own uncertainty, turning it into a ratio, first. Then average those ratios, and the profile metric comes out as 27.5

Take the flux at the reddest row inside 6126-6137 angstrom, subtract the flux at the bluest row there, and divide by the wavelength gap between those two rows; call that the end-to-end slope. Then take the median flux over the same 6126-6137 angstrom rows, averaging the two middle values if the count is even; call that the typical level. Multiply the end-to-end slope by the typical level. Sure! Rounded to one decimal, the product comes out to 1.4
